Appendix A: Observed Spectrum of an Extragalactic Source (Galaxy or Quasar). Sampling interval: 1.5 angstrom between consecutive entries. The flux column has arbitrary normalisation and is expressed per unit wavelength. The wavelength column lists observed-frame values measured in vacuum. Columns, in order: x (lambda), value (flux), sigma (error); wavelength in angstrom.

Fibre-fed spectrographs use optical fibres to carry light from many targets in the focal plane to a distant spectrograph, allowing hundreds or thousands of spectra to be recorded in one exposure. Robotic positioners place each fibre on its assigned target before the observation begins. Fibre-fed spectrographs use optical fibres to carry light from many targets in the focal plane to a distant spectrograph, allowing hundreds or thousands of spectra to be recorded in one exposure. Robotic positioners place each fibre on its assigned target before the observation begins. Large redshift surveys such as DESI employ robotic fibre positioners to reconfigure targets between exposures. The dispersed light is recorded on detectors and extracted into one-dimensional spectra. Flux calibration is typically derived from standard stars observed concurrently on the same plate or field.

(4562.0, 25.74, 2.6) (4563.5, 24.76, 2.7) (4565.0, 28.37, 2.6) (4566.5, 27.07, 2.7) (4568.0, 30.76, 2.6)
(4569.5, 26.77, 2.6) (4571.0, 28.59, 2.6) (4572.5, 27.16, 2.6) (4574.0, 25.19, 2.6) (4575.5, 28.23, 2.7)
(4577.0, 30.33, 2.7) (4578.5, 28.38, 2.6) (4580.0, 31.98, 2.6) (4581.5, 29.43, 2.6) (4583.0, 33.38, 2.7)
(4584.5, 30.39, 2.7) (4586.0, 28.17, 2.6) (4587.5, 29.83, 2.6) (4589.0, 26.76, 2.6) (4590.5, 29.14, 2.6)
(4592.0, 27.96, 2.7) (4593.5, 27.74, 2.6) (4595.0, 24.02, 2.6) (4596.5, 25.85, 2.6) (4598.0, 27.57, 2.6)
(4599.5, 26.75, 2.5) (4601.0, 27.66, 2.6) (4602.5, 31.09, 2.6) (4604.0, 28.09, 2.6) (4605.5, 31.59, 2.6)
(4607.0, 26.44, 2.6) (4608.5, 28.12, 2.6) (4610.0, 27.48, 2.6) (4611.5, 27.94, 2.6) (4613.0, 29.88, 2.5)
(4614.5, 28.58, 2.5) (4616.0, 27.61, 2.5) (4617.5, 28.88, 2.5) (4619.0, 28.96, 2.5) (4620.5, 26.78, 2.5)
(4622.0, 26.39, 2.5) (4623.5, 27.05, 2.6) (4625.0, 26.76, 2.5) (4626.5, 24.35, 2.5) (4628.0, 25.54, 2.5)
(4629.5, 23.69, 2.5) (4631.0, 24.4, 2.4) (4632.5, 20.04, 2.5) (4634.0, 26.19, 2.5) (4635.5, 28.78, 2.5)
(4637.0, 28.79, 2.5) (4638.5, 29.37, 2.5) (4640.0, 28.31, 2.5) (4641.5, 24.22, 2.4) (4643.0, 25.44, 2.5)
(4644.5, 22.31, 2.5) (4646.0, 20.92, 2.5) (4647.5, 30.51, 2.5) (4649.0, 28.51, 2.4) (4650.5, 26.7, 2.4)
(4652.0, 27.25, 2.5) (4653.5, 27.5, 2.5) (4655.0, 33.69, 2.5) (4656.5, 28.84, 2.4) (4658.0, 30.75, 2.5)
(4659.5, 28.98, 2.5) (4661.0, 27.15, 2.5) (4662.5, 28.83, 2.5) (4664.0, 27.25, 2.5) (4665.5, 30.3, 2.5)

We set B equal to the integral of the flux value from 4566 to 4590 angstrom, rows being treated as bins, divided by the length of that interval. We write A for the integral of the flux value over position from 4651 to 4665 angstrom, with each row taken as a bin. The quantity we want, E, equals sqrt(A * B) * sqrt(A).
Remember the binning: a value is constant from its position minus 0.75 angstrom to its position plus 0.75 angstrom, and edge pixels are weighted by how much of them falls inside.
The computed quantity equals 2176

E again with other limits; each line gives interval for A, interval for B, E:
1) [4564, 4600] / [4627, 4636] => 5060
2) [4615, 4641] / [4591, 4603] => 3610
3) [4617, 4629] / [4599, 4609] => 1715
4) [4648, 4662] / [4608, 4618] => 2150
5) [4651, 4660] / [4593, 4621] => 1401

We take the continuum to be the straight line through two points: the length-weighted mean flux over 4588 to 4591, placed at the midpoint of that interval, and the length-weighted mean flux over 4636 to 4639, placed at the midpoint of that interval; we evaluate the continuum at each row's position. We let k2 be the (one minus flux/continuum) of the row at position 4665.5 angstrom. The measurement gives -0.02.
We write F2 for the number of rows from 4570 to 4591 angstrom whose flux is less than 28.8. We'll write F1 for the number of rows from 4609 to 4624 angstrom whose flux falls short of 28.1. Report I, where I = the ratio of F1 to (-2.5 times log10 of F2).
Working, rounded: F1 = 6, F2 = 7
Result -2.8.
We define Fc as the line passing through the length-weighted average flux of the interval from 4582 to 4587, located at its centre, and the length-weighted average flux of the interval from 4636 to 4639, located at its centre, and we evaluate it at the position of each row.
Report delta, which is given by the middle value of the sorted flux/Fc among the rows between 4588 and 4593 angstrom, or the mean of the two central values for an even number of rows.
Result 0.922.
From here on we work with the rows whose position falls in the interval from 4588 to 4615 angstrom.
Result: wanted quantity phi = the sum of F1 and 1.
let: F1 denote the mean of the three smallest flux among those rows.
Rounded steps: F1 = 25.4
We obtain 26.4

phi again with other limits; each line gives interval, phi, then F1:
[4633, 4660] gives 23.5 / 22.5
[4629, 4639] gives 23.7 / 22.7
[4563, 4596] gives 25.7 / 24.7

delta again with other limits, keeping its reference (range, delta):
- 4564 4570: 0.892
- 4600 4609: 0.939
